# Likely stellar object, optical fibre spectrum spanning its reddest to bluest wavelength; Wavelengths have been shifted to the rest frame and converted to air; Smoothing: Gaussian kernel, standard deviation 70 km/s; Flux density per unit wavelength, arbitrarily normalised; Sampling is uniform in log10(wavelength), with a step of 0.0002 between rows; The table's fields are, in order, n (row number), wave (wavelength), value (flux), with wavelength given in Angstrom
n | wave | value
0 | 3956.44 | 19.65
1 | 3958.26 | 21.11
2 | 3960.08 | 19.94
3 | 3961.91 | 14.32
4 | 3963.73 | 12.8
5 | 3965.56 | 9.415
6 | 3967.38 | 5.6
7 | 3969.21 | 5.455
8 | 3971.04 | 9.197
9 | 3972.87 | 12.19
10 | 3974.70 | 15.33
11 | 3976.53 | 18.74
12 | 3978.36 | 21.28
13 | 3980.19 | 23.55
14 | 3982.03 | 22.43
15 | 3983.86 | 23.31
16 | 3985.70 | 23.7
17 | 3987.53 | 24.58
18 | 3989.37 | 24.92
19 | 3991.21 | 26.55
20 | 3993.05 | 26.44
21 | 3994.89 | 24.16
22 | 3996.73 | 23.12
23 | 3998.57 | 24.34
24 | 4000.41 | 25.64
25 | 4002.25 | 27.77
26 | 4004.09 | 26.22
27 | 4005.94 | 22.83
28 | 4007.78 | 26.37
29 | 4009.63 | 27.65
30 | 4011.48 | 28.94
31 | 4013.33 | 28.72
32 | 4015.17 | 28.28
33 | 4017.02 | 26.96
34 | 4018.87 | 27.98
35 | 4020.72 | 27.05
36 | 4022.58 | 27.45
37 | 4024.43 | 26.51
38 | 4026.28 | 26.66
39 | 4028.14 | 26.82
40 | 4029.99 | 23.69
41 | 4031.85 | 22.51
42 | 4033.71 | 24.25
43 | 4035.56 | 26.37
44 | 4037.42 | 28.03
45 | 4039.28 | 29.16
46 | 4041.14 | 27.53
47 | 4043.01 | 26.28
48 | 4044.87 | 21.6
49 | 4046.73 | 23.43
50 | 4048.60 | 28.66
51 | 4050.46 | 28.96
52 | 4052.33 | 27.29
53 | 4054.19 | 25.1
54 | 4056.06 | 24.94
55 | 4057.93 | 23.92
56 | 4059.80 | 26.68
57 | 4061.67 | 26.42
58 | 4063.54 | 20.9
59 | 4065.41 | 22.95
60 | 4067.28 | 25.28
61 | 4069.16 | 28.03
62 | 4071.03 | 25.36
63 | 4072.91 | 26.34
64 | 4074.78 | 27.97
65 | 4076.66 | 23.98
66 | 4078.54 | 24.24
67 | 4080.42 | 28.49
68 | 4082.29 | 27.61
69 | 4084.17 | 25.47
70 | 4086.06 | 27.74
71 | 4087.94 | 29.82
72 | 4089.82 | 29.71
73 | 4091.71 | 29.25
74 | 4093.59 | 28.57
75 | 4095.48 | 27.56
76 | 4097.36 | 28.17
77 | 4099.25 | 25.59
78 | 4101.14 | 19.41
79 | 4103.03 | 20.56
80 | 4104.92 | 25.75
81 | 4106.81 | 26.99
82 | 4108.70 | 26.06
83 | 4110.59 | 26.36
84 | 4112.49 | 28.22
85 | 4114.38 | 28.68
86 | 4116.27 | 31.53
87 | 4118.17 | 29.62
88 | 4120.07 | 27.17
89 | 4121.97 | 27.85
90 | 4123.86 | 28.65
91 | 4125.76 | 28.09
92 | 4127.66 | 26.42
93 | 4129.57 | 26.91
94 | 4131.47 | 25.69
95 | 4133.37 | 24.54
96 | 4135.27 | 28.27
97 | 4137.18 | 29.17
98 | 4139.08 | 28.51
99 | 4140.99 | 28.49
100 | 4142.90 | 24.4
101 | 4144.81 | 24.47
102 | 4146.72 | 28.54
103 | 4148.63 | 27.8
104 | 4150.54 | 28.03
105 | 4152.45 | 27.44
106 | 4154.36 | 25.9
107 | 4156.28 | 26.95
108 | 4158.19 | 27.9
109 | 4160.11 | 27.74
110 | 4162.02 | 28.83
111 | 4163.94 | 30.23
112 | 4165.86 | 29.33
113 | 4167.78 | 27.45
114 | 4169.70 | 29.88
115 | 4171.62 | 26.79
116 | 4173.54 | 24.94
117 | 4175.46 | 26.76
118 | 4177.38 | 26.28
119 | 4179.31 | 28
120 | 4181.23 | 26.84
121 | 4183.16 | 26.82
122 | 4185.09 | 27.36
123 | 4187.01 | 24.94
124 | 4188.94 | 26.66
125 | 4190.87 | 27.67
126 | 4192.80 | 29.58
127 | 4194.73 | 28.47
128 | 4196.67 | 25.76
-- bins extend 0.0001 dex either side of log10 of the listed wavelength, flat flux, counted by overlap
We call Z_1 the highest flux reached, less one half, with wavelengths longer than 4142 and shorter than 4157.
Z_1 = 28.0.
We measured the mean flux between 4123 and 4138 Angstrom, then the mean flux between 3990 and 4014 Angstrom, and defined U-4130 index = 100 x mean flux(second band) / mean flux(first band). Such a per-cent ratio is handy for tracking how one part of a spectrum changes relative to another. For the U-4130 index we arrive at 95.7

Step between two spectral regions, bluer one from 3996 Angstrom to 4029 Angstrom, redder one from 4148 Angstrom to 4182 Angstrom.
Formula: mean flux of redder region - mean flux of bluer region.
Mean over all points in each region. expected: 1.0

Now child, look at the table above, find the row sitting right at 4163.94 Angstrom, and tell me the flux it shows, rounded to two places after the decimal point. 30.23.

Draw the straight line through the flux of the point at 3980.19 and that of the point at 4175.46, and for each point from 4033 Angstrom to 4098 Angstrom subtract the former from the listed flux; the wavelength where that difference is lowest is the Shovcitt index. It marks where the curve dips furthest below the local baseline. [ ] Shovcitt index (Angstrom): 4063.54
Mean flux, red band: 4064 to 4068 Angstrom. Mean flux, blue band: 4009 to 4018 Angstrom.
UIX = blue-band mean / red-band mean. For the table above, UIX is 1.2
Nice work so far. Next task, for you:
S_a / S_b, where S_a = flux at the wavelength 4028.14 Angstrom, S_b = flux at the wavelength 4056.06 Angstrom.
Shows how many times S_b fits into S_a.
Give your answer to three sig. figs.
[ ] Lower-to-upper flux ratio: 1.08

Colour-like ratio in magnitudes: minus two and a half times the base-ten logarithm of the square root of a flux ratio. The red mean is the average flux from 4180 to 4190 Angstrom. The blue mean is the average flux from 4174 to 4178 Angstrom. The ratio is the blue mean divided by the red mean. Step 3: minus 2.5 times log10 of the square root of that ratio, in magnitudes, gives 0.00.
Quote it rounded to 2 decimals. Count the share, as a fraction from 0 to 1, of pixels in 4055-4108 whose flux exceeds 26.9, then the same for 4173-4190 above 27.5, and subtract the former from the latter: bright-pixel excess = -0.32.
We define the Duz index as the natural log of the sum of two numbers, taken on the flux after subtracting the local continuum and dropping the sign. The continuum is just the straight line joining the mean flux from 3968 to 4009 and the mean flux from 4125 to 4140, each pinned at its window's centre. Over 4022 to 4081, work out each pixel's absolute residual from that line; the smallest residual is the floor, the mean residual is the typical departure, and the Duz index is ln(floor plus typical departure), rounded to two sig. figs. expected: 1.0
